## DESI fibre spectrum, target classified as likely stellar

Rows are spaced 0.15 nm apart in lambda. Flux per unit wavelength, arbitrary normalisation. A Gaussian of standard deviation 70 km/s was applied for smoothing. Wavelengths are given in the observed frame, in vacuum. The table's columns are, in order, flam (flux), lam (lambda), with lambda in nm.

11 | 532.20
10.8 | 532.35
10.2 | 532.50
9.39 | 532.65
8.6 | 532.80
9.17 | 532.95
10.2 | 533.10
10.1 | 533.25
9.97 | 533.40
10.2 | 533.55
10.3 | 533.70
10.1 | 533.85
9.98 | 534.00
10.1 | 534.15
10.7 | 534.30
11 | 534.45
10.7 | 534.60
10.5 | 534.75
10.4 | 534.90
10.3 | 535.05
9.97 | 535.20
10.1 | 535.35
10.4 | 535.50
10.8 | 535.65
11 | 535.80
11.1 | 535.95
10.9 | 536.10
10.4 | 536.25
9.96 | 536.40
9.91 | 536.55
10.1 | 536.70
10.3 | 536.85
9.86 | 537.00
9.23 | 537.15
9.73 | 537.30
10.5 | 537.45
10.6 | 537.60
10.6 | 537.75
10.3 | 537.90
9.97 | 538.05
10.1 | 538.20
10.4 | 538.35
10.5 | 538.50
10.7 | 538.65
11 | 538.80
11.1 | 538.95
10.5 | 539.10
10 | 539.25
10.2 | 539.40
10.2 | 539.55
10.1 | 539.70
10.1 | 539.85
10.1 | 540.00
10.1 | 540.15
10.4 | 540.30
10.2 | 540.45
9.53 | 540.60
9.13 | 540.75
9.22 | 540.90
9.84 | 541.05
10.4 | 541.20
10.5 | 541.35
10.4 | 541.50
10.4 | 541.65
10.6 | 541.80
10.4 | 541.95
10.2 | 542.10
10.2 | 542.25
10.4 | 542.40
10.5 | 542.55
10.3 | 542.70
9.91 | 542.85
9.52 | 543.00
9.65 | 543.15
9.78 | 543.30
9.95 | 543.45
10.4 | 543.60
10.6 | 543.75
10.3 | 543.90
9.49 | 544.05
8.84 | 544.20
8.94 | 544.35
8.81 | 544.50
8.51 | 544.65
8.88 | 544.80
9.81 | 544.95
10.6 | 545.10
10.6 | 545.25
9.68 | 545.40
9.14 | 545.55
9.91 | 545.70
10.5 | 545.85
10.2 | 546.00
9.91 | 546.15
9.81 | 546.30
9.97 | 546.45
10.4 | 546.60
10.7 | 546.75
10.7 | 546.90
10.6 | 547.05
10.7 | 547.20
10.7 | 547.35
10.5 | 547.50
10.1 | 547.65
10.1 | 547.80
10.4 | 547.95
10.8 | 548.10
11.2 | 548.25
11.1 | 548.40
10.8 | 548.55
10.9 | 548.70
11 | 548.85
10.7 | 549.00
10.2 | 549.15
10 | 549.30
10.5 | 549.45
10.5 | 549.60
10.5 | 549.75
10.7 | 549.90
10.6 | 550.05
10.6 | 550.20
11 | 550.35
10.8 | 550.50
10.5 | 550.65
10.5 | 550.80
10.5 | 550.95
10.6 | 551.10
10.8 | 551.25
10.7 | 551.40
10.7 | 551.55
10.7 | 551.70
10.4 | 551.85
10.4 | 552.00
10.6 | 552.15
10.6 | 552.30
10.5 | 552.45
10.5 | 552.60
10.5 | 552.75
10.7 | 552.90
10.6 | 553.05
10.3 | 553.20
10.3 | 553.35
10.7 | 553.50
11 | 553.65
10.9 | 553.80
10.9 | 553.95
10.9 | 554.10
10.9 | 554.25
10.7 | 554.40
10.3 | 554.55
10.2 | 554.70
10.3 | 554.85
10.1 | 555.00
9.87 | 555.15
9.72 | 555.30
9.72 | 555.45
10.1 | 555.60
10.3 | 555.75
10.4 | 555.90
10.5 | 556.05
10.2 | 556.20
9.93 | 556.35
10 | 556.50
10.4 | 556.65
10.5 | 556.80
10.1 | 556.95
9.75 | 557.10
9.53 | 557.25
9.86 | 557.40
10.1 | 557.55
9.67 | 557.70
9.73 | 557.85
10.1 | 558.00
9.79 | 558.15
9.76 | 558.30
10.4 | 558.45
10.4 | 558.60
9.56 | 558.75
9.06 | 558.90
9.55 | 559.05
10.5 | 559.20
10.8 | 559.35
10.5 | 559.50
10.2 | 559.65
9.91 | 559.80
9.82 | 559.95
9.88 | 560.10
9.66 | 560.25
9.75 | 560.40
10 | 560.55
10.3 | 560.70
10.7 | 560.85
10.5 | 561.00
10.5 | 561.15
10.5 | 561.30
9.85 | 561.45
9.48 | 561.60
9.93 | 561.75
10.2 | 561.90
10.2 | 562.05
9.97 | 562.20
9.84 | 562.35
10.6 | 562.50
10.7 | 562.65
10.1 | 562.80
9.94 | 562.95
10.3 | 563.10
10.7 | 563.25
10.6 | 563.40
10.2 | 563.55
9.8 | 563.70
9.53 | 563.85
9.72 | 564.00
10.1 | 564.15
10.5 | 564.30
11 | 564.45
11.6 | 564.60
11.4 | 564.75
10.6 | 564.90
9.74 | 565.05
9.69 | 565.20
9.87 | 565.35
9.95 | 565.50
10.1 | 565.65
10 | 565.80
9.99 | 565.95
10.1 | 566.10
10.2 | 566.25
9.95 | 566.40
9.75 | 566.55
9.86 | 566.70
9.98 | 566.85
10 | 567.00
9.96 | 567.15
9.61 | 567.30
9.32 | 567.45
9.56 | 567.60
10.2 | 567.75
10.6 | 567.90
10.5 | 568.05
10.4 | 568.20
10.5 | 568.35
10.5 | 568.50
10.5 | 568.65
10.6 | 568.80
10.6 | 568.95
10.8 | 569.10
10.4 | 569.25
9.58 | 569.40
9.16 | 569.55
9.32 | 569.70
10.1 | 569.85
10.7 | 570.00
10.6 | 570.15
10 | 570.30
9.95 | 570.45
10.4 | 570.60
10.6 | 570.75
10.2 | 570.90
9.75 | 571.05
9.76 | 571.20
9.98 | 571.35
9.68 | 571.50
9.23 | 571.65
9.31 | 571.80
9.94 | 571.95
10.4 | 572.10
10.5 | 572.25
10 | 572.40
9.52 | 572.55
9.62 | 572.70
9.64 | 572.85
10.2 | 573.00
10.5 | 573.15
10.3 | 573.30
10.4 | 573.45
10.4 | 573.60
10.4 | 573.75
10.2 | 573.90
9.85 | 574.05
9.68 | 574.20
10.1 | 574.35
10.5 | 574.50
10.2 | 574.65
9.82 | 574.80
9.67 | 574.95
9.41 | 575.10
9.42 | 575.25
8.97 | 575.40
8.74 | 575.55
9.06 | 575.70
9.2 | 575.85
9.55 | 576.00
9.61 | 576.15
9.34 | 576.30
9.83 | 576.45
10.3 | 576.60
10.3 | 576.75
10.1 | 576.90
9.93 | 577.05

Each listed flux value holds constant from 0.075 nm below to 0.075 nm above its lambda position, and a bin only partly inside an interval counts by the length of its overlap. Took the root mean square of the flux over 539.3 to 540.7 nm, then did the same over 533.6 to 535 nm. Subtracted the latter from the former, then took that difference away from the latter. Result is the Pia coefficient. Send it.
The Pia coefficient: 10.7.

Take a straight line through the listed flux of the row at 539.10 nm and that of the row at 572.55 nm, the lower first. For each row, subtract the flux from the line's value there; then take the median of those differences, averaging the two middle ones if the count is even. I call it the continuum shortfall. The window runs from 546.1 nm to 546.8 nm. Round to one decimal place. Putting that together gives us 0.3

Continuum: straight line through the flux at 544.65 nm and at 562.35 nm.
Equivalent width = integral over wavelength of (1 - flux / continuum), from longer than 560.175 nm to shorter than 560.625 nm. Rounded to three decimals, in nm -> -0.005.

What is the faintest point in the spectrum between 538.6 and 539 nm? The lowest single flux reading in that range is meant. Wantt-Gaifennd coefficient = 10.7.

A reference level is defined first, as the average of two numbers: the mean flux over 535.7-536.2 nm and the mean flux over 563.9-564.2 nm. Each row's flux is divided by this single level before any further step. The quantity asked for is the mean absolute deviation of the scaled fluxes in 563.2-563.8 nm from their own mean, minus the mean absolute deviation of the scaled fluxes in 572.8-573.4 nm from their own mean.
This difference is 0.006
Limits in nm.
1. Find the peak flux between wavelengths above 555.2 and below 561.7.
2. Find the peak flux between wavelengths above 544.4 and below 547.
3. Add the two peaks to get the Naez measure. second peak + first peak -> 21.5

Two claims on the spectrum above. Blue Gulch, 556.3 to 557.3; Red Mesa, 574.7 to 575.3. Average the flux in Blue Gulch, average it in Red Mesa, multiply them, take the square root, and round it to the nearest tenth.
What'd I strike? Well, 9.8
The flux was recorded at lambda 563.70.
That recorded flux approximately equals 9.8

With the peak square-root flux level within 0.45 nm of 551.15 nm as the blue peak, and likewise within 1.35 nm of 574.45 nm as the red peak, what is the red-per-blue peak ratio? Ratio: 0.99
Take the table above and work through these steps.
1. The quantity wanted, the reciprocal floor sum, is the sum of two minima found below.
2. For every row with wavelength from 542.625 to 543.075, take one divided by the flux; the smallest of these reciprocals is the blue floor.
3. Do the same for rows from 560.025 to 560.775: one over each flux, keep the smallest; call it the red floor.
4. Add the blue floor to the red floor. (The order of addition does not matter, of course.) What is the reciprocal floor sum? 0.1942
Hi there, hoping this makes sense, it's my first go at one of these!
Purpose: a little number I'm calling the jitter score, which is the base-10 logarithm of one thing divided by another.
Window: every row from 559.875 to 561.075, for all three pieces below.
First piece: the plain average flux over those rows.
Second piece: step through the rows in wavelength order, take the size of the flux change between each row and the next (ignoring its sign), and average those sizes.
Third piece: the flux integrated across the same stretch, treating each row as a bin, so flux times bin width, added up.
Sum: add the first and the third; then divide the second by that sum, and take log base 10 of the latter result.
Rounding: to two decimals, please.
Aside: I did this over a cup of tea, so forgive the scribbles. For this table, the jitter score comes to -2.01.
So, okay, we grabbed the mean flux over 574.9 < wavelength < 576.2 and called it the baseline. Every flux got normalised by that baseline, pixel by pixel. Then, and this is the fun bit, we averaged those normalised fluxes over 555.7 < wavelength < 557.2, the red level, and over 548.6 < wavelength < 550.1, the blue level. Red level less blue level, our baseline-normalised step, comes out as -0.04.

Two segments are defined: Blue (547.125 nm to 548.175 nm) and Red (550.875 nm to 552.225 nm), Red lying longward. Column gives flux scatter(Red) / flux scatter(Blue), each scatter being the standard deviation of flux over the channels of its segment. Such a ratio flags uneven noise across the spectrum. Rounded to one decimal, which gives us 0.5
